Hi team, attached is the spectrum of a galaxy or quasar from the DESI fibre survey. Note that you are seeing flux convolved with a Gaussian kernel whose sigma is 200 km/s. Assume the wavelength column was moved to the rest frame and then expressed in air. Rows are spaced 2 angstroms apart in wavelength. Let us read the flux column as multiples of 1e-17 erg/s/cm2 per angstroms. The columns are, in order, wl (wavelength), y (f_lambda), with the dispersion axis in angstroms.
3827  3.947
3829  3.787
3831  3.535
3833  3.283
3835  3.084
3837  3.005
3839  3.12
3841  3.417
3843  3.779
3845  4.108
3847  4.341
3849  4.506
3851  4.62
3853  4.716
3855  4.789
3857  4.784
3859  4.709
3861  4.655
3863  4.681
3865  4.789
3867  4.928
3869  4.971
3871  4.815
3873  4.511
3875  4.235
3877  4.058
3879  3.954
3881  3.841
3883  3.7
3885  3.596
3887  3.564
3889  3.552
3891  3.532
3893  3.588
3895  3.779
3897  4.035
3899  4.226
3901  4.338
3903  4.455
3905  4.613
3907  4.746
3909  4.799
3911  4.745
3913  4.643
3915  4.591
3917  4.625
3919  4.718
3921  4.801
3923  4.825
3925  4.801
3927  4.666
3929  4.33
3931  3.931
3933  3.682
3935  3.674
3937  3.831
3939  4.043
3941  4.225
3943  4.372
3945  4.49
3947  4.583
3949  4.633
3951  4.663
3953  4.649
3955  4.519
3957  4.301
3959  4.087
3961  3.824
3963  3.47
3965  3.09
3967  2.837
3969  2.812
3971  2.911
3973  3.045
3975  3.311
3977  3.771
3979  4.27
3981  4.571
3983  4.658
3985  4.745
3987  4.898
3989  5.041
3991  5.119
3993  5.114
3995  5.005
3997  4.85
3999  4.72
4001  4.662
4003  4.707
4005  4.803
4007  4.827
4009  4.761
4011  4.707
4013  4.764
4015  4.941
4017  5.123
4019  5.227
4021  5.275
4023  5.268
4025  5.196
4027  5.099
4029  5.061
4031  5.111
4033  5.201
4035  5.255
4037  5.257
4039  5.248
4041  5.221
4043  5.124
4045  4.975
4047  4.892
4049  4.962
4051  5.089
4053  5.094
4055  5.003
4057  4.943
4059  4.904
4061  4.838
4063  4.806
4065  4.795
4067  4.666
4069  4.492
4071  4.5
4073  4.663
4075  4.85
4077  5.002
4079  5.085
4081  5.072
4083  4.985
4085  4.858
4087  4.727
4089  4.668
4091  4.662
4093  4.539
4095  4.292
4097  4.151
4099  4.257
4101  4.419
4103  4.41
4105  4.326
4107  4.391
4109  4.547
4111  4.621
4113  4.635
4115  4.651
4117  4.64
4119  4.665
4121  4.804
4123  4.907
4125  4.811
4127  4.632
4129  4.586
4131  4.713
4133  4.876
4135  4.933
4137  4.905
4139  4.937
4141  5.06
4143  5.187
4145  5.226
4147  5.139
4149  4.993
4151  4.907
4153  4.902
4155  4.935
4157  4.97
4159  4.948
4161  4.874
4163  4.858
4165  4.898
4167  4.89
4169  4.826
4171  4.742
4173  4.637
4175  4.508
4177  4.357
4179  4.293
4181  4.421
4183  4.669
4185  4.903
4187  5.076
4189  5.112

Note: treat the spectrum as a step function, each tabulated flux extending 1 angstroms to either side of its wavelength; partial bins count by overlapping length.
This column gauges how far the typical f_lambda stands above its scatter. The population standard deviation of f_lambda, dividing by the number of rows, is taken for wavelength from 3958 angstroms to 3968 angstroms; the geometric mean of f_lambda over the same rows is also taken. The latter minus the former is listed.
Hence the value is 3.0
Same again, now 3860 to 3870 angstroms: 4.7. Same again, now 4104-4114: 4.4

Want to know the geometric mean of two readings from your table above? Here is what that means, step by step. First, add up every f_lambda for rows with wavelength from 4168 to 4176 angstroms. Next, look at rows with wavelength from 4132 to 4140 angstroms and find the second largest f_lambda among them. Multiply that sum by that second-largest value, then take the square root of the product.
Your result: 9.61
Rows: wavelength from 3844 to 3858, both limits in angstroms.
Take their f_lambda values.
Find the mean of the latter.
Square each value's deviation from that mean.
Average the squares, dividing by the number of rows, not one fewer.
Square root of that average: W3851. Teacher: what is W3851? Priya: 0.23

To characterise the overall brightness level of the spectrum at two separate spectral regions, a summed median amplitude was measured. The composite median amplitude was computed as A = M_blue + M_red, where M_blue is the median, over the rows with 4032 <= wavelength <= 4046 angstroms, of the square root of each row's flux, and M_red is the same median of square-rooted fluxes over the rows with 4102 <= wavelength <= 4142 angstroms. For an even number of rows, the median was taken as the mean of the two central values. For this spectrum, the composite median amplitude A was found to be 4.44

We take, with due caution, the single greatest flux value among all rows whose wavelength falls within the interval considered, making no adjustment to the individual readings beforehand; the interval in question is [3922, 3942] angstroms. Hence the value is 4.825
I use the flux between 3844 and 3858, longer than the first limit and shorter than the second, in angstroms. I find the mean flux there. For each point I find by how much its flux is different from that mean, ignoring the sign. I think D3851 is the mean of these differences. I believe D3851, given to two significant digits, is 0.20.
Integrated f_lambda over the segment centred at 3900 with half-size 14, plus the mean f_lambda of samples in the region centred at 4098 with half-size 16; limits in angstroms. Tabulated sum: 122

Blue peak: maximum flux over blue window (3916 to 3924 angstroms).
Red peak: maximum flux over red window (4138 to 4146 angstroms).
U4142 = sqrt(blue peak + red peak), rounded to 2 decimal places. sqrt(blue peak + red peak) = 3.17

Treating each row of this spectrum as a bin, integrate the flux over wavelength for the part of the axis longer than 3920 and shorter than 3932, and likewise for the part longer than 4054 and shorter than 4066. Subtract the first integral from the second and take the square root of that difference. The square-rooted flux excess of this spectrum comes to 2.0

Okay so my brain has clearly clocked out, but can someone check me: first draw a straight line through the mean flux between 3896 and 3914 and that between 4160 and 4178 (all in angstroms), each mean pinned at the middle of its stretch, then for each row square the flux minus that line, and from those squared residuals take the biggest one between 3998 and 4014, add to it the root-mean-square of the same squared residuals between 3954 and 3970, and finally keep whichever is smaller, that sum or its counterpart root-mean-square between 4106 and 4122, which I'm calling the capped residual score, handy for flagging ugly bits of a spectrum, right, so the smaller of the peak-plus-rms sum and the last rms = 0.031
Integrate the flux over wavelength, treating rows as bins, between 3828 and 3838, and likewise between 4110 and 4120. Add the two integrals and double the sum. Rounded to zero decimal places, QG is 160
